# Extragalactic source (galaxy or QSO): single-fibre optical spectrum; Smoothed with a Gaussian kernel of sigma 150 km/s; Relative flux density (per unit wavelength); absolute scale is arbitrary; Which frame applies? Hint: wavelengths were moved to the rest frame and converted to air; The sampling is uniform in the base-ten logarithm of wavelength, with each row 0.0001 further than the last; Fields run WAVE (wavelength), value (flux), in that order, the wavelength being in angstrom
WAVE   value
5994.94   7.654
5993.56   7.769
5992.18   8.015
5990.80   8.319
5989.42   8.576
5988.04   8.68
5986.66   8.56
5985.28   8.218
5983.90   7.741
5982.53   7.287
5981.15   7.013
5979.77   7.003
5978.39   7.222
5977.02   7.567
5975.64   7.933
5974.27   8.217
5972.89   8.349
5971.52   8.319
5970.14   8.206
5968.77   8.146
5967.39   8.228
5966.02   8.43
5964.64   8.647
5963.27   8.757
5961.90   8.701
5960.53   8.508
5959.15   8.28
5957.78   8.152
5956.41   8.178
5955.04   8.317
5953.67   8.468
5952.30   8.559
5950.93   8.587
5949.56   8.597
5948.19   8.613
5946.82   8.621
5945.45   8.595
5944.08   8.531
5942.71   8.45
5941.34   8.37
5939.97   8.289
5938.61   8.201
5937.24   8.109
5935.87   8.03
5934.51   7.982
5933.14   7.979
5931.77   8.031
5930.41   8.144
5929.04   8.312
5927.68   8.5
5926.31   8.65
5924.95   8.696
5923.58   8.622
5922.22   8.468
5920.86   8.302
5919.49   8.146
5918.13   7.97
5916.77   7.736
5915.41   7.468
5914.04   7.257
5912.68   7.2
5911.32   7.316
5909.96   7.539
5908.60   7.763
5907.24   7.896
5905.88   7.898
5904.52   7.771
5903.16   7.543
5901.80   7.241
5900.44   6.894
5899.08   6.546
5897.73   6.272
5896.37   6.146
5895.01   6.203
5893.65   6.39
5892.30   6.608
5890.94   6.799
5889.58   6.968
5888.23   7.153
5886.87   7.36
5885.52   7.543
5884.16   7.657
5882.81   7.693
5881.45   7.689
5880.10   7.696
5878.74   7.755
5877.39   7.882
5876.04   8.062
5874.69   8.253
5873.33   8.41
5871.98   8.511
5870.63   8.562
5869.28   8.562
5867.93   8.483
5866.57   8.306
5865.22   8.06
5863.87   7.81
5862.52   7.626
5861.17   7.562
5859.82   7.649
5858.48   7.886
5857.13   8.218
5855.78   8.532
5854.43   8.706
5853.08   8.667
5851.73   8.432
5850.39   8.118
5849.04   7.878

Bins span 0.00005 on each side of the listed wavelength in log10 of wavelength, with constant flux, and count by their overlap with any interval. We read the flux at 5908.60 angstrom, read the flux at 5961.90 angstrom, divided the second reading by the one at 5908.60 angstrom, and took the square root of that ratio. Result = 1.06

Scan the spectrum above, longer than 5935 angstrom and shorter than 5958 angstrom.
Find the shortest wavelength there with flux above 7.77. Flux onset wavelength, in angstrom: 5935.87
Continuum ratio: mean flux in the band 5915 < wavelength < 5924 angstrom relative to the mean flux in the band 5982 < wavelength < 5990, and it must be 0.99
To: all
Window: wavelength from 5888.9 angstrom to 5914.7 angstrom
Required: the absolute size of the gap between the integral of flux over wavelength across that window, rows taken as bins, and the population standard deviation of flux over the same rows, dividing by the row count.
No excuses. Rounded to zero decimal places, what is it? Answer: 182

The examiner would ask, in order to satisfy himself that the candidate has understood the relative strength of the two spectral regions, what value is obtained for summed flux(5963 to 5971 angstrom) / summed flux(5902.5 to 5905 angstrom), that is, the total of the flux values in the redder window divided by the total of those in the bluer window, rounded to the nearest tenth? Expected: 3.3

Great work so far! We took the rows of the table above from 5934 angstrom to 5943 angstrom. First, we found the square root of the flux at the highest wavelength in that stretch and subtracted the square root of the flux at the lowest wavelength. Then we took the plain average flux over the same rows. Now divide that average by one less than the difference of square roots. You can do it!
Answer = -8.9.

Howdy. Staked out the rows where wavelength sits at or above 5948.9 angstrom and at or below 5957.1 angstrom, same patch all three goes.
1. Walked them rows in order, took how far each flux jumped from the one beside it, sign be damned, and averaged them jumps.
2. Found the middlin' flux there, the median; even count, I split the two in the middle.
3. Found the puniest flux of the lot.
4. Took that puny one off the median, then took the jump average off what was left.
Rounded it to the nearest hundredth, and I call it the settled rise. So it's 0.25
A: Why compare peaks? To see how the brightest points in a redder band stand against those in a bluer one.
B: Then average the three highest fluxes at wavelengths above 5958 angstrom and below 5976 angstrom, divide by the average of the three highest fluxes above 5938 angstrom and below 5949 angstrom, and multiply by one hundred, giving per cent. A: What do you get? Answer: 101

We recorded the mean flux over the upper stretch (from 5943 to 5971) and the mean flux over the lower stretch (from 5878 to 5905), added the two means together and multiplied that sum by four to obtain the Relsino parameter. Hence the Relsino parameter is 62.2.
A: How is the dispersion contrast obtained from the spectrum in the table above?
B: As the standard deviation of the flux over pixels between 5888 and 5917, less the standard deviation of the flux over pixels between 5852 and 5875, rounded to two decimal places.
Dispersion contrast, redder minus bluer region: 0.18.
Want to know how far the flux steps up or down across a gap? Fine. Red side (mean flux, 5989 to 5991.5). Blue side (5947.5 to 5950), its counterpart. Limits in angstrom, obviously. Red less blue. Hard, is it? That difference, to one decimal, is -0.2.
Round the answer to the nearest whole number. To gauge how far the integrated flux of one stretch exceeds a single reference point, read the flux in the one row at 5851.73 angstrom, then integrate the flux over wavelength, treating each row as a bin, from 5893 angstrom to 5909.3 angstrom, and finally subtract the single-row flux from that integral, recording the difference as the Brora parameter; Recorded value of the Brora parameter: 106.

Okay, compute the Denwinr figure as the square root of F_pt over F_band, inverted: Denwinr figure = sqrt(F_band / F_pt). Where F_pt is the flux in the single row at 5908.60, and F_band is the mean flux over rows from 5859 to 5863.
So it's 0.99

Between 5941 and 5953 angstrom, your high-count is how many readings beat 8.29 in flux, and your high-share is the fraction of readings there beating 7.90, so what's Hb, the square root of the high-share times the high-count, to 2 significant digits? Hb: 3.0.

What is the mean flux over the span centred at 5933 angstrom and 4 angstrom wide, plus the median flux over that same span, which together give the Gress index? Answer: 16.0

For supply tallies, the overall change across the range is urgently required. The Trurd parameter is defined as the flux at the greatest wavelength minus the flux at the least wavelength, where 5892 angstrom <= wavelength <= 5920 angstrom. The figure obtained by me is 1.5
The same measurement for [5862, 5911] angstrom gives -0.1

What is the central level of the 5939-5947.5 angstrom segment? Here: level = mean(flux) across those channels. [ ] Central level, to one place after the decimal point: 8.5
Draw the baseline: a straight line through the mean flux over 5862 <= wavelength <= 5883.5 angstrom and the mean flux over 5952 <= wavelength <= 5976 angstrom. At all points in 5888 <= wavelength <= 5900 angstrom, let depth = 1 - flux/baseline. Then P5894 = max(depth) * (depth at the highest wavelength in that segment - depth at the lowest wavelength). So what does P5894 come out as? 0.019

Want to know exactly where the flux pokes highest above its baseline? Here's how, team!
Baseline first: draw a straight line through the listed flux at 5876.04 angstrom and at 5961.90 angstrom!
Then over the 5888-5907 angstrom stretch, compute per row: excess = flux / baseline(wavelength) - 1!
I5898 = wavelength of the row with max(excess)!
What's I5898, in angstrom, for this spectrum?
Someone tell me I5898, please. 5905.88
